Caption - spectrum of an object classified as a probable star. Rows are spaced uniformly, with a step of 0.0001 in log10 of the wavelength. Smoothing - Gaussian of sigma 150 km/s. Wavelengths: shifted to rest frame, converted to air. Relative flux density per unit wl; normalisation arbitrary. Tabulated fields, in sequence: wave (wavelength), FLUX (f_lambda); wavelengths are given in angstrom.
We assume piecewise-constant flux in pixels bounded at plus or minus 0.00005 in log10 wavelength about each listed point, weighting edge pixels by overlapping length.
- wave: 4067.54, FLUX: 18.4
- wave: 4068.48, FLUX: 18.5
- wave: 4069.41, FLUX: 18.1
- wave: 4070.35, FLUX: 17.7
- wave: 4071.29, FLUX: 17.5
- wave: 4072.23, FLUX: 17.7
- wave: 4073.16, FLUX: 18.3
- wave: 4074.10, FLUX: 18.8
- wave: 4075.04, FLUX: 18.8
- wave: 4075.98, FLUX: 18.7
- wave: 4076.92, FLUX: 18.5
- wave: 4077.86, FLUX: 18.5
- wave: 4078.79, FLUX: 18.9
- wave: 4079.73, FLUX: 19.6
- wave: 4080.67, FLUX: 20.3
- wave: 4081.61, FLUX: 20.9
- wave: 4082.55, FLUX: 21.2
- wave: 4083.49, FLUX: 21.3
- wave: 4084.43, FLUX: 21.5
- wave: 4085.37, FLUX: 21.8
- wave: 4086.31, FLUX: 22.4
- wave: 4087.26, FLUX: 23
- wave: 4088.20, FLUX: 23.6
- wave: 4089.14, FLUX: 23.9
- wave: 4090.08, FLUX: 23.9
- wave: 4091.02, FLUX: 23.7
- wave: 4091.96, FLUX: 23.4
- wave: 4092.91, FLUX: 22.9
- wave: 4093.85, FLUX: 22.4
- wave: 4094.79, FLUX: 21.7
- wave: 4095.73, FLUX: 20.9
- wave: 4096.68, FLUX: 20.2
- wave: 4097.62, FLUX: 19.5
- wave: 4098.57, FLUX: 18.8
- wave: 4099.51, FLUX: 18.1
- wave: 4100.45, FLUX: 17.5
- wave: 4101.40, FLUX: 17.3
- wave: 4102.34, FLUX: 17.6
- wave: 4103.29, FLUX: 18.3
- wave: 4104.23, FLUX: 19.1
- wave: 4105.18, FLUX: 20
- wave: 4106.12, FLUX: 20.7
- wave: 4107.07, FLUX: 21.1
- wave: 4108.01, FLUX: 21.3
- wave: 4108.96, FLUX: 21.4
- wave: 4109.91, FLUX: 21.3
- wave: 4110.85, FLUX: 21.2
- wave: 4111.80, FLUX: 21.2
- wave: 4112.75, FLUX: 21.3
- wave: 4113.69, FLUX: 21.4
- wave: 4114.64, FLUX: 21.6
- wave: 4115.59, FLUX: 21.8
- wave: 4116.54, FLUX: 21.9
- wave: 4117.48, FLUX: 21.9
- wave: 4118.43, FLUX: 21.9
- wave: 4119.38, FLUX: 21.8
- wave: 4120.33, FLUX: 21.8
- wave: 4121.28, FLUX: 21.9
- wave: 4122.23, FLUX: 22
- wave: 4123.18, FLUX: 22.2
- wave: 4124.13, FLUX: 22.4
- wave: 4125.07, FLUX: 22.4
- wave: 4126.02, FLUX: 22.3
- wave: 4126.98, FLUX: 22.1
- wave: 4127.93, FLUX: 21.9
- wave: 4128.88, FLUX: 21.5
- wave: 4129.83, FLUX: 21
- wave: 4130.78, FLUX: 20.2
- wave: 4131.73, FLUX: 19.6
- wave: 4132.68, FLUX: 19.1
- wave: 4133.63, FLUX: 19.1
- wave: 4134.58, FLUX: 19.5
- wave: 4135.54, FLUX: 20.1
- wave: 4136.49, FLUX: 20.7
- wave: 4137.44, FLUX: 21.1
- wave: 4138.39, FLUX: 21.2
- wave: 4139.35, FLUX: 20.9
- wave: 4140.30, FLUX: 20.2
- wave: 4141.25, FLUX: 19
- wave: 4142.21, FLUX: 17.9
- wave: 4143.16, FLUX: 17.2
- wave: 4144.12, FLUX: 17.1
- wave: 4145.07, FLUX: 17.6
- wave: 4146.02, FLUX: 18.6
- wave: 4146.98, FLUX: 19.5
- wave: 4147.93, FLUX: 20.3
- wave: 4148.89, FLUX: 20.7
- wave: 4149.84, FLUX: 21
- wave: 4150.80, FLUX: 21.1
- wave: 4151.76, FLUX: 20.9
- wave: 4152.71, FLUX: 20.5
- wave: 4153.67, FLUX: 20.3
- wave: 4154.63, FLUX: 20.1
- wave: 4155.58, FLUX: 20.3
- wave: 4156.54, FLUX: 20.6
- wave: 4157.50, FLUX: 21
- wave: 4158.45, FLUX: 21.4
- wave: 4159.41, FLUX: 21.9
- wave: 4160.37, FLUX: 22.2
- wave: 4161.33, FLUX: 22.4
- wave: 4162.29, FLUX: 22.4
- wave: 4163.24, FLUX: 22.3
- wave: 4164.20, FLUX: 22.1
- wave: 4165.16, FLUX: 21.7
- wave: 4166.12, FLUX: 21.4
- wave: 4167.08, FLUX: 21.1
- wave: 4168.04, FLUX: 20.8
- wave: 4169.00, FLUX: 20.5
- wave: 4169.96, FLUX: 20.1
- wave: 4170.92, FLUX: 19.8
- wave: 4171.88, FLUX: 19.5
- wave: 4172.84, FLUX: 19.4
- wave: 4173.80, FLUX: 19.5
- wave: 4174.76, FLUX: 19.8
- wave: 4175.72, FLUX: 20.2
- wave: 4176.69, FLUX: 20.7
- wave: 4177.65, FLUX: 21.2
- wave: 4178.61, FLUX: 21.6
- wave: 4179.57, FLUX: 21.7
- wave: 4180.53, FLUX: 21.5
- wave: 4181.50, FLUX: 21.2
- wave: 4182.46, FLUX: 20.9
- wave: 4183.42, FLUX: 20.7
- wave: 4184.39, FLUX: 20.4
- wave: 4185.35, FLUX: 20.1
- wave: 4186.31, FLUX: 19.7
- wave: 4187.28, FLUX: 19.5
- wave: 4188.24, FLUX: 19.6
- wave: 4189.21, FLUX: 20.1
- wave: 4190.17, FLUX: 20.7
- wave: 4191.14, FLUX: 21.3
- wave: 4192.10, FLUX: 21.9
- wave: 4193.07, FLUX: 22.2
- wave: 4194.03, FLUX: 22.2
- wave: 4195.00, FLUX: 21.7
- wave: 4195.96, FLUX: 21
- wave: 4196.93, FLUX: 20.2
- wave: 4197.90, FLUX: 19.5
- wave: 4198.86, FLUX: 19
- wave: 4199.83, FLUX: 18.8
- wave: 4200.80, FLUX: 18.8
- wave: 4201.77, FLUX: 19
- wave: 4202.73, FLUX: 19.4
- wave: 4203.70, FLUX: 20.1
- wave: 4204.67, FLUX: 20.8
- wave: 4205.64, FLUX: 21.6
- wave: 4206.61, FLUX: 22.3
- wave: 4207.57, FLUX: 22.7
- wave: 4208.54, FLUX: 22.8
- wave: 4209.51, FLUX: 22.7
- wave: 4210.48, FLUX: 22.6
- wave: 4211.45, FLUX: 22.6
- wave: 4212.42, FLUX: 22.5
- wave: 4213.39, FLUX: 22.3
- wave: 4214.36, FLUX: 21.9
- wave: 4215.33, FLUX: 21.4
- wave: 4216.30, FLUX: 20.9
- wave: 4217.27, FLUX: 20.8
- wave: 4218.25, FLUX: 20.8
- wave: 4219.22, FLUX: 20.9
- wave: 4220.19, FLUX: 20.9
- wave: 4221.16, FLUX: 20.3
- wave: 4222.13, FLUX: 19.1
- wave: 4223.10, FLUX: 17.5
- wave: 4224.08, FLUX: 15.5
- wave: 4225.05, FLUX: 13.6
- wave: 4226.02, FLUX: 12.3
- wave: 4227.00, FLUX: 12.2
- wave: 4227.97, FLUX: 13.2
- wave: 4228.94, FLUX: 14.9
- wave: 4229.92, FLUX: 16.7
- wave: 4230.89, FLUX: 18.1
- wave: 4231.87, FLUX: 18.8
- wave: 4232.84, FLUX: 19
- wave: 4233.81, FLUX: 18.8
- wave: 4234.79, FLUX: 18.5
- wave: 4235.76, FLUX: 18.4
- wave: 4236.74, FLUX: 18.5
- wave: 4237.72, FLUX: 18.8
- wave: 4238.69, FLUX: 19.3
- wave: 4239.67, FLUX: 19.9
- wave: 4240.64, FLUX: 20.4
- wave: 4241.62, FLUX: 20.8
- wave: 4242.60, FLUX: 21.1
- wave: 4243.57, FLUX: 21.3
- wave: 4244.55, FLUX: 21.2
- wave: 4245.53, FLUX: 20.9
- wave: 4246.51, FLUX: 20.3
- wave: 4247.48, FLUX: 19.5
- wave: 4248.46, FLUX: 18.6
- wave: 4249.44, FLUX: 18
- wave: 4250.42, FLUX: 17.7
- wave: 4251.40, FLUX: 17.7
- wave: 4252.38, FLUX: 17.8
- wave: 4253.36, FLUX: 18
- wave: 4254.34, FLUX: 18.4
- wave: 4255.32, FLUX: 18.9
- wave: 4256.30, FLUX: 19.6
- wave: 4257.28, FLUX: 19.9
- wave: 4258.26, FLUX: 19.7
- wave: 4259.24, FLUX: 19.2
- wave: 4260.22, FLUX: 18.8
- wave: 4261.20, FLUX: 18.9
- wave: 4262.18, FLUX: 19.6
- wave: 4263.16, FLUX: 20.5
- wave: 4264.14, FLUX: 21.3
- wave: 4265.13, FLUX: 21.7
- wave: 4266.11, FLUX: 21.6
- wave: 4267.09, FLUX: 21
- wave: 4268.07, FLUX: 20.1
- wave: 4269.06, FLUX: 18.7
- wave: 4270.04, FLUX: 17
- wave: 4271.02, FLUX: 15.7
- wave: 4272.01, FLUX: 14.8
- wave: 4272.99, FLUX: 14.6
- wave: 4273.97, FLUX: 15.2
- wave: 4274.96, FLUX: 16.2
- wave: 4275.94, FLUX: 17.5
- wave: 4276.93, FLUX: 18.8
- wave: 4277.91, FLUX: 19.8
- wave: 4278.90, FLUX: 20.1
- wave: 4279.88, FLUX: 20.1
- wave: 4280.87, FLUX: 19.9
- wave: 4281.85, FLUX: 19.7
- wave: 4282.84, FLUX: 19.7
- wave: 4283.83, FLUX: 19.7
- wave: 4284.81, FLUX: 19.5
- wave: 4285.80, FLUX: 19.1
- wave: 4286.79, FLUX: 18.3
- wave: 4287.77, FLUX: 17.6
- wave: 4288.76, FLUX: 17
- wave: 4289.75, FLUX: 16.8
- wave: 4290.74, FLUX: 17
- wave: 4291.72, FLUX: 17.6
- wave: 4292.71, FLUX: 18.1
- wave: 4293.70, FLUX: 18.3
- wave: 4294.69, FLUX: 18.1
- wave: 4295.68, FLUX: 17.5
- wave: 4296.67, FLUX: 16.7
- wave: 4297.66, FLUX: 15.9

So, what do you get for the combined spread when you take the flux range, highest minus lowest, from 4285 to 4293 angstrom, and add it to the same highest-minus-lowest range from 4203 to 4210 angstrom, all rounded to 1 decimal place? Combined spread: 5.0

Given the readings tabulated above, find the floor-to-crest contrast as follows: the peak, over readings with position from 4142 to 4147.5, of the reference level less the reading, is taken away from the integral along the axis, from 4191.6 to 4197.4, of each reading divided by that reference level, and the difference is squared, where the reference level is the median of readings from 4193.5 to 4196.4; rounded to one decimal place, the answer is 1.3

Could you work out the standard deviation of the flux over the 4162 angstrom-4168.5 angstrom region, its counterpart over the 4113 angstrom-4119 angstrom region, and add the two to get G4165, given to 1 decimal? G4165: 0.8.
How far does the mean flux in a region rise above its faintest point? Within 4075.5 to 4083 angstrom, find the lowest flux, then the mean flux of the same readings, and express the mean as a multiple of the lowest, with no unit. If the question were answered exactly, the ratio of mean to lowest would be 1.06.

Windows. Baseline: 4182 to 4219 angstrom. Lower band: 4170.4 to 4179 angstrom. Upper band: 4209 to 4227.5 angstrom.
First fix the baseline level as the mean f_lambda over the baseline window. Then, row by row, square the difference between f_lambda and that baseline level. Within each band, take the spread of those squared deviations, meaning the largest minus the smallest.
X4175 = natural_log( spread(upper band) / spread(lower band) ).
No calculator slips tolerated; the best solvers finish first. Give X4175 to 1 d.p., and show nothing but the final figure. 3.5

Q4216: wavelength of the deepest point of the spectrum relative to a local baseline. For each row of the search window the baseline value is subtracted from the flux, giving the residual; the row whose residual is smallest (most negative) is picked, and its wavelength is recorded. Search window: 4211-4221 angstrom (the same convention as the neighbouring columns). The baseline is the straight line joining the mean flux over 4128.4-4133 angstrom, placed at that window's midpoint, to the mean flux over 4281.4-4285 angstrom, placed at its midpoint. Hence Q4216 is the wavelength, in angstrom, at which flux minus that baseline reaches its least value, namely 4217.27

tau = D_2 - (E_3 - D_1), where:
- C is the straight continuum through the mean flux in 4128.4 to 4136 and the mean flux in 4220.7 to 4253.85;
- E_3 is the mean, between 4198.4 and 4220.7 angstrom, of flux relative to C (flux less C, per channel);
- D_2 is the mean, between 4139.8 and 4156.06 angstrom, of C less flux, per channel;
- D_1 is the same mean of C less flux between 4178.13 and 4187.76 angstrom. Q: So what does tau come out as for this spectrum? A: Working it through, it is -4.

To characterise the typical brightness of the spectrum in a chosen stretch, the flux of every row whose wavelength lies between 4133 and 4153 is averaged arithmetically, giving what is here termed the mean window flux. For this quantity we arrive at 19.7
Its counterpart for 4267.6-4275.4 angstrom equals 16.5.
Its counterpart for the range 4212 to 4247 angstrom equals 18.9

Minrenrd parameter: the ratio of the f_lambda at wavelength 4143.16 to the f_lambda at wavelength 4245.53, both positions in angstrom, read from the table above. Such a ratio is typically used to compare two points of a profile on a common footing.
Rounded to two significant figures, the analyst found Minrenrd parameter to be 0.82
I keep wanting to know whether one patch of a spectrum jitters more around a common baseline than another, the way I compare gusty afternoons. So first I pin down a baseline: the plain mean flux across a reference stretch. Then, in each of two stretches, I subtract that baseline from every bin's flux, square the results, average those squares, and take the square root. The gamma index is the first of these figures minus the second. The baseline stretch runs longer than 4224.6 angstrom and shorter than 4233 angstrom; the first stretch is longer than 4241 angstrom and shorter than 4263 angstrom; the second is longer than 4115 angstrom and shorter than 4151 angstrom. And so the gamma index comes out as -1.3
